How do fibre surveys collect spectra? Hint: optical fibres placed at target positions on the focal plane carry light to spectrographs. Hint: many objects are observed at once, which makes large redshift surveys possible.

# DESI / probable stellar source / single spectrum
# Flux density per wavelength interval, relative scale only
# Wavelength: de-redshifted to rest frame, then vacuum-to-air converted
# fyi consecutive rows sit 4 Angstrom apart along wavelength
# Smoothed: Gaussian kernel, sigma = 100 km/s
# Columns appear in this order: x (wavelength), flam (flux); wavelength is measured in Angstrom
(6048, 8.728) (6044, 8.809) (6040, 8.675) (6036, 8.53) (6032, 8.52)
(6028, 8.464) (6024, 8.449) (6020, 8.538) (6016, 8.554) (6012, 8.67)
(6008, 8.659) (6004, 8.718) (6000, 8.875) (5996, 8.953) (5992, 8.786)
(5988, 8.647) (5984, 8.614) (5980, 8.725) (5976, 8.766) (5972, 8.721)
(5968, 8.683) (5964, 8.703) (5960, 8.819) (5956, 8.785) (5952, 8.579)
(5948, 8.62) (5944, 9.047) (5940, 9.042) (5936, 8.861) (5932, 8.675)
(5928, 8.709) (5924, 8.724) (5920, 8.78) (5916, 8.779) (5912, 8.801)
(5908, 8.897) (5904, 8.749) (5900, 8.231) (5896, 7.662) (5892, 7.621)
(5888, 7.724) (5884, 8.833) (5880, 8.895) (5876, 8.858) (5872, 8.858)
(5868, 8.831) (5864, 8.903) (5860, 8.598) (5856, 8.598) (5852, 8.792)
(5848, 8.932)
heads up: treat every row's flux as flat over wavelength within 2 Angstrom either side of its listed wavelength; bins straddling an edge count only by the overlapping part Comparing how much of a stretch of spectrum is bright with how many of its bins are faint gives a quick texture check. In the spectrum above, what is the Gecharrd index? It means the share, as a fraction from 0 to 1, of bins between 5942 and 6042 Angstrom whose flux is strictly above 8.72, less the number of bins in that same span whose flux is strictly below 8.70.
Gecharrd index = -13.6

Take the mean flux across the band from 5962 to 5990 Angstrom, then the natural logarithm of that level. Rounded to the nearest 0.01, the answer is 2.16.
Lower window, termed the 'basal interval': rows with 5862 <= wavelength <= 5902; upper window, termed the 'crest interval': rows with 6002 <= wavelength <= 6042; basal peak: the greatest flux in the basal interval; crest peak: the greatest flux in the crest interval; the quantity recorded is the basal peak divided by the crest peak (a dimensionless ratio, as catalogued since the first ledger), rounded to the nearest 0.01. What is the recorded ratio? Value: 1.02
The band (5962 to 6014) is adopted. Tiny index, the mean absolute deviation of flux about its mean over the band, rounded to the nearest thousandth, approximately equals 0.069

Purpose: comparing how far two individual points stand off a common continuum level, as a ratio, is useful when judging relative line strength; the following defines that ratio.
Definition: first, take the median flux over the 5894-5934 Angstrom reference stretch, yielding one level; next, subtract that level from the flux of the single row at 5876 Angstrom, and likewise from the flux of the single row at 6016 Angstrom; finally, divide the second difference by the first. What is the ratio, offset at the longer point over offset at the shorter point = -1.5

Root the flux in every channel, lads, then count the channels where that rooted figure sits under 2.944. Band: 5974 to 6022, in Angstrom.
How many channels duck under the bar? 5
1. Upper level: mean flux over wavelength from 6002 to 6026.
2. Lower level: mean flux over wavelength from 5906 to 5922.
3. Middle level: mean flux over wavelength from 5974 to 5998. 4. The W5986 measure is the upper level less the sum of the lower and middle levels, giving -8.96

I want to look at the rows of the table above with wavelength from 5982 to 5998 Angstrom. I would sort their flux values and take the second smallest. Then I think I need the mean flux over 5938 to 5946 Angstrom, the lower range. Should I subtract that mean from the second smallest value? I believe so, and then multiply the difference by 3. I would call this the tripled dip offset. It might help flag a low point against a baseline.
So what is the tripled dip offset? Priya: -1.2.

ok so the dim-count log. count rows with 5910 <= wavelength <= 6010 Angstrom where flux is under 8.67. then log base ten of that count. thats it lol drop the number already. 0.70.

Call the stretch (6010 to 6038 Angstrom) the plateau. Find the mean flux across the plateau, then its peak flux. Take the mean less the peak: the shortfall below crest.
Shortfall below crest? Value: -0.14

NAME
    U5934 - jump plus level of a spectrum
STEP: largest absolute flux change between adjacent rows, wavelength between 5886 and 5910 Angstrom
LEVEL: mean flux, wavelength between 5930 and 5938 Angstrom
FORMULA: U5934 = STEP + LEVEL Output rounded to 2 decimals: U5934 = 9.34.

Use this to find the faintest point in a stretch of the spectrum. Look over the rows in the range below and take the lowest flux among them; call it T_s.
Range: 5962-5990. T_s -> 8.614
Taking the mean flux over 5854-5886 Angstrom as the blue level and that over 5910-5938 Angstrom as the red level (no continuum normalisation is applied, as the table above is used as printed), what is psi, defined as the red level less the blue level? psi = -0.04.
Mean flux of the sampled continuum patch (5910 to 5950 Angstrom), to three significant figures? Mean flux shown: 8.80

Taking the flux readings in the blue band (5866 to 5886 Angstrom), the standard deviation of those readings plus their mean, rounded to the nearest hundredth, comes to 8.88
